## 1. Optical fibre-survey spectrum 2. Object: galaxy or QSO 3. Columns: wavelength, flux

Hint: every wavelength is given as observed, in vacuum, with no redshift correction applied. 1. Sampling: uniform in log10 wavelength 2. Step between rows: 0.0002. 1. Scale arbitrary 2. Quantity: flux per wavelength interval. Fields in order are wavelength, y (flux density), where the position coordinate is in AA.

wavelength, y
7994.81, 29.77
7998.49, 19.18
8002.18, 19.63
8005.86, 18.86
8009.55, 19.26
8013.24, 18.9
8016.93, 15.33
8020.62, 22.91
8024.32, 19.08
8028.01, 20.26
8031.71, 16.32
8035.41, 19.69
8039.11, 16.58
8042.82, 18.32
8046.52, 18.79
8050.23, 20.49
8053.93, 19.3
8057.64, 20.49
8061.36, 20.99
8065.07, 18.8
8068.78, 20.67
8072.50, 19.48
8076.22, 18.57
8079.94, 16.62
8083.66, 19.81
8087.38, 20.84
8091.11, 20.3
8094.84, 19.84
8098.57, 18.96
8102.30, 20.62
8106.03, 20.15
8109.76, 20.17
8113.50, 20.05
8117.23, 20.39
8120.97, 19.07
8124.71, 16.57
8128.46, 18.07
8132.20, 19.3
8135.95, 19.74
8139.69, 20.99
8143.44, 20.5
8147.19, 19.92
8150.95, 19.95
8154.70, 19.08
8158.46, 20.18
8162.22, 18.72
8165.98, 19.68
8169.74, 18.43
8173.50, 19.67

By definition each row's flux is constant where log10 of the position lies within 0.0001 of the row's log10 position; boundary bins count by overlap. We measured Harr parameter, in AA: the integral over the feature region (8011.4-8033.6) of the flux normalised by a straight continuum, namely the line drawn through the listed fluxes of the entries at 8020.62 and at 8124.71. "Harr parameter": 18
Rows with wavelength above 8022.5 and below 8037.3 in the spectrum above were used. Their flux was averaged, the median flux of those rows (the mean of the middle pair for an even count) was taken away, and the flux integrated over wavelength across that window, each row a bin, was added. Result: 278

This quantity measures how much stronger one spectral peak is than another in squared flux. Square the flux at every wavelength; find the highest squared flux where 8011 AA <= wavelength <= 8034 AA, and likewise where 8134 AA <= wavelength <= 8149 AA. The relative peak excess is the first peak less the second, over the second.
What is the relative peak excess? 0.191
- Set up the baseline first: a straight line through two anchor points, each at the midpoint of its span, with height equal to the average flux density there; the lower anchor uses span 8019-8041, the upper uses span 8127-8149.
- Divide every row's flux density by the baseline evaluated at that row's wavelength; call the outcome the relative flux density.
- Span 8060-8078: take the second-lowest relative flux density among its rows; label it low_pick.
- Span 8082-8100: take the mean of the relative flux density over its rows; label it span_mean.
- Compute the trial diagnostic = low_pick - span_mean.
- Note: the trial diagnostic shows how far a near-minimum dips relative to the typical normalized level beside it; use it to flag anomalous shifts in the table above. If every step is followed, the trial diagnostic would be -0.052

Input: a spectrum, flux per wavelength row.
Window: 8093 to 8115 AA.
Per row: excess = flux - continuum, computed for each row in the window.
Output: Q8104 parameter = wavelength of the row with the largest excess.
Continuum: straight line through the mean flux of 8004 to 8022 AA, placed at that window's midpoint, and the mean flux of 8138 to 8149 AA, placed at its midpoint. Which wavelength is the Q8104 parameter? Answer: 8102.30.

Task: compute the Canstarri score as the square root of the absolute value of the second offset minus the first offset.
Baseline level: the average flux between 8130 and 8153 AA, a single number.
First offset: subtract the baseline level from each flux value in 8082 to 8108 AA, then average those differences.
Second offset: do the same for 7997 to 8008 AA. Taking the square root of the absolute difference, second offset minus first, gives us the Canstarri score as 0.92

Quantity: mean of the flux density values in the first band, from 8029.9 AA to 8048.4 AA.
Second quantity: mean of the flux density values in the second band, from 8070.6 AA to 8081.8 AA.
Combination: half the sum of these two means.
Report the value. 18.1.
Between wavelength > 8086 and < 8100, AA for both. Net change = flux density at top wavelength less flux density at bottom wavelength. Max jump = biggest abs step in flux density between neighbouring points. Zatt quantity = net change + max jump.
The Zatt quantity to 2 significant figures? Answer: -1.0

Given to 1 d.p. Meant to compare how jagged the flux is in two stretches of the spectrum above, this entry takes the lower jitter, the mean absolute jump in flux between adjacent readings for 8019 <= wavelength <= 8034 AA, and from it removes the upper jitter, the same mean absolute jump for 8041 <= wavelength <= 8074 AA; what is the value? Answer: 1.7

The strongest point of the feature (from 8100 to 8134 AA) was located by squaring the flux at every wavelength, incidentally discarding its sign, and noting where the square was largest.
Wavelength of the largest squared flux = 8102.30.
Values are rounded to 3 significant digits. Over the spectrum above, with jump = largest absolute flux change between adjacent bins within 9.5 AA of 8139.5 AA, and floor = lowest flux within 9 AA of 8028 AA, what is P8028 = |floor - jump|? 15.1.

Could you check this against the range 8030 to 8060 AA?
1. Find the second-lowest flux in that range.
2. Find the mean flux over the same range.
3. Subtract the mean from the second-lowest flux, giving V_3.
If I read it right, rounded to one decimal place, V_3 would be -2.2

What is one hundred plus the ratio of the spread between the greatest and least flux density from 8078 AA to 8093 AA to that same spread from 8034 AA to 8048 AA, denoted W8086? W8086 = 101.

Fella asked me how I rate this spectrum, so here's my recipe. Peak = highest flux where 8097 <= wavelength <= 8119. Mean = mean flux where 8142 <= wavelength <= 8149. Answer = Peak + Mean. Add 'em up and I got 40.8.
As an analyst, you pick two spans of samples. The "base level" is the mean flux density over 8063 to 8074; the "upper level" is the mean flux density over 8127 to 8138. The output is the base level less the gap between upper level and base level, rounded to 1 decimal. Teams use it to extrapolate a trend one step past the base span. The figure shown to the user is 20.3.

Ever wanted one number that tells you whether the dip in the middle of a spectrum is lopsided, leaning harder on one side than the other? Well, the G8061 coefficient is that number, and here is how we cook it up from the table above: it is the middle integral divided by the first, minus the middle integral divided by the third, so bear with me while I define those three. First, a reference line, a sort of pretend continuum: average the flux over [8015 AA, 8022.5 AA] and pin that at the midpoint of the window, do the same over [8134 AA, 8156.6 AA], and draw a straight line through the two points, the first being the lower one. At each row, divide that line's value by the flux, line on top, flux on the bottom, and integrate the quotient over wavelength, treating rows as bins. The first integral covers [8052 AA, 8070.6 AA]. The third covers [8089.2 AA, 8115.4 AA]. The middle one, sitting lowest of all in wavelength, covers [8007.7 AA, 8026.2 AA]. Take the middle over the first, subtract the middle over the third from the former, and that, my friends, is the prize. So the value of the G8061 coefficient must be 0.3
